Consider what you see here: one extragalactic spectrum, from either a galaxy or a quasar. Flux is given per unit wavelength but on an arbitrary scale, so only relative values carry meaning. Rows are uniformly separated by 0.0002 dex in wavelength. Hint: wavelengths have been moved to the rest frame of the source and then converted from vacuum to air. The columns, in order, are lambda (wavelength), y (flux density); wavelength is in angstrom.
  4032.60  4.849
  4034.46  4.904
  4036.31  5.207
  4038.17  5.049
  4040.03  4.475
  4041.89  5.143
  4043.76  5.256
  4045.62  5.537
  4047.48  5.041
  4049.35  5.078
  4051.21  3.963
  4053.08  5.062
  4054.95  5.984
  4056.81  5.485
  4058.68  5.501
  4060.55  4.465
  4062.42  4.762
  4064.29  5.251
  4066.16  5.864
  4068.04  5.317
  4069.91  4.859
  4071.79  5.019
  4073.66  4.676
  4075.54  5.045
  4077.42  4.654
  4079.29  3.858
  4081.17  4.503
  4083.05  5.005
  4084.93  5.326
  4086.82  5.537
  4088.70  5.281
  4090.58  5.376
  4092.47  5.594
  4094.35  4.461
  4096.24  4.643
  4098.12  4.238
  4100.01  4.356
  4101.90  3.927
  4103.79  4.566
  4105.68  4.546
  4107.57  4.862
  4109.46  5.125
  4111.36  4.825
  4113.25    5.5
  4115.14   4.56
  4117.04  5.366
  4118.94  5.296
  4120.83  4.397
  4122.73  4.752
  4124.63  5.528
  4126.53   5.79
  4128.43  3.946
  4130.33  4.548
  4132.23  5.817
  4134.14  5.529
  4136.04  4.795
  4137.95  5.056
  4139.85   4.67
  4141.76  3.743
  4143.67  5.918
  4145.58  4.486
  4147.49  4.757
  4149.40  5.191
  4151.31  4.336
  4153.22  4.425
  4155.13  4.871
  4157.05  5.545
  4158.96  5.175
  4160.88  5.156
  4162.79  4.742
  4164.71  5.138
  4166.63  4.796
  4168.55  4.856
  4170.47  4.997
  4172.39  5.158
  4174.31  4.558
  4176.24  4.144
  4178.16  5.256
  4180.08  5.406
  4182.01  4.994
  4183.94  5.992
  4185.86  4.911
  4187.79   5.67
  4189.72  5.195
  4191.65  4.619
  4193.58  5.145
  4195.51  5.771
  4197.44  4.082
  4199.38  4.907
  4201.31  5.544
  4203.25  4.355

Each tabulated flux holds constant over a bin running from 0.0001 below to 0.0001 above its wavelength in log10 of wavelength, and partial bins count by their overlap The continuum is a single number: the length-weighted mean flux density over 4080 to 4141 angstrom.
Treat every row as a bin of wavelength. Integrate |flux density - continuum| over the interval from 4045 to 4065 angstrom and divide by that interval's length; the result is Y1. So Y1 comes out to 0.47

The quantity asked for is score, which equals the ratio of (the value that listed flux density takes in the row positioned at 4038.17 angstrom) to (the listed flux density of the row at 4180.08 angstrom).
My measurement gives 0.93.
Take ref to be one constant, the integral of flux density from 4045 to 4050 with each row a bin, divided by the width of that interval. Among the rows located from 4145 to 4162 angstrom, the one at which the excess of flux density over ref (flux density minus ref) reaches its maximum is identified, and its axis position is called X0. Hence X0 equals 4157.05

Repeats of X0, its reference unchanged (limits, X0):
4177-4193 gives 4183.94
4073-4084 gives 4075.54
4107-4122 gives 4113.25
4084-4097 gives 4092.47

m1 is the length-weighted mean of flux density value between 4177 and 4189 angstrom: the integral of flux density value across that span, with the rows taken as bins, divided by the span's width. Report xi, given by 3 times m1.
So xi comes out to 16.0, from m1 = 5.3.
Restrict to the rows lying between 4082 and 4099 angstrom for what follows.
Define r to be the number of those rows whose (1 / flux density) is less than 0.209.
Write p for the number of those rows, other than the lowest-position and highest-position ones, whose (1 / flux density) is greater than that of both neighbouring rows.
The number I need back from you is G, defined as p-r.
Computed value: -4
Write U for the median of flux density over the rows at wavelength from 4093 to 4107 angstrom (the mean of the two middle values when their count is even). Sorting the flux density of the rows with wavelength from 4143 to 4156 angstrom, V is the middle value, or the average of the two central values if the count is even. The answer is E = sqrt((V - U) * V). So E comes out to 1.2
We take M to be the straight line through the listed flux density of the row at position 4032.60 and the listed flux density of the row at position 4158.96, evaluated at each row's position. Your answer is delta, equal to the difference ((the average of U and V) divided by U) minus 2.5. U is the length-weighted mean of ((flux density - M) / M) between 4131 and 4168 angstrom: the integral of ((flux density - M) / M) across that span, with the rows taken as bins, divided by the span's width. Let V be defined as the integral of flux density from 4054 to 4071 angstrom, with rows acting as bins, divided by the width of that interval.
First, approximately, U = -0.039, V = 5.27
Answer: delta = -70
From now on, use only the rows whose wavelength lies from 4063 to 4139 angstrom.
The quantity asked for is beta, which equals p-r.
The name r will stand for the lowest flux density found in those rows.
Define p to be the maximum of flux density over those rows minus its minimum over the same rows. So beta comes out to -1.9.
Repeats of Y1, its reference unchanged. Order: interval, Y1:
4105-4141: 0.43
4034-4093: 0.40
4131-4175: 0.37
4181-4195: 0.40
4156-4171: 0.22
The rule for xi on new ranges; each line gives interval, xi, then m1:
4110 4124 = 14.9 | 5.0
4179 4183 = 15.6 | 5.2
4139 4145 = 14.3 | 4.8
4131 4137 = 16.0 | 5.3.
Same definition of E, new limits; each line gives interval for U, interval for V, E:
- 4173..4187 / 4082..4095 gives 1.3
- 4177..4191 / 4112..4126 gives 0.5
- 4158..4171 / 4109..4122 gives 0.8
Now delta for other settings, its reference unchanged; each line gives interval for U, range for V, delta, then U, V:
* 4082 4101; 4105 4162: -519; -0.005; 4.95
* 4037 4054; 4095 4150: 151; 0.016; 4.85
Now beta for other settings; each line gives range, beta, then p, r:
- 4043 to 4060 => -1.9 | 2.0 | 3.963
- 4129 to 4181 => -1.6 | 2.2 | 3.743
